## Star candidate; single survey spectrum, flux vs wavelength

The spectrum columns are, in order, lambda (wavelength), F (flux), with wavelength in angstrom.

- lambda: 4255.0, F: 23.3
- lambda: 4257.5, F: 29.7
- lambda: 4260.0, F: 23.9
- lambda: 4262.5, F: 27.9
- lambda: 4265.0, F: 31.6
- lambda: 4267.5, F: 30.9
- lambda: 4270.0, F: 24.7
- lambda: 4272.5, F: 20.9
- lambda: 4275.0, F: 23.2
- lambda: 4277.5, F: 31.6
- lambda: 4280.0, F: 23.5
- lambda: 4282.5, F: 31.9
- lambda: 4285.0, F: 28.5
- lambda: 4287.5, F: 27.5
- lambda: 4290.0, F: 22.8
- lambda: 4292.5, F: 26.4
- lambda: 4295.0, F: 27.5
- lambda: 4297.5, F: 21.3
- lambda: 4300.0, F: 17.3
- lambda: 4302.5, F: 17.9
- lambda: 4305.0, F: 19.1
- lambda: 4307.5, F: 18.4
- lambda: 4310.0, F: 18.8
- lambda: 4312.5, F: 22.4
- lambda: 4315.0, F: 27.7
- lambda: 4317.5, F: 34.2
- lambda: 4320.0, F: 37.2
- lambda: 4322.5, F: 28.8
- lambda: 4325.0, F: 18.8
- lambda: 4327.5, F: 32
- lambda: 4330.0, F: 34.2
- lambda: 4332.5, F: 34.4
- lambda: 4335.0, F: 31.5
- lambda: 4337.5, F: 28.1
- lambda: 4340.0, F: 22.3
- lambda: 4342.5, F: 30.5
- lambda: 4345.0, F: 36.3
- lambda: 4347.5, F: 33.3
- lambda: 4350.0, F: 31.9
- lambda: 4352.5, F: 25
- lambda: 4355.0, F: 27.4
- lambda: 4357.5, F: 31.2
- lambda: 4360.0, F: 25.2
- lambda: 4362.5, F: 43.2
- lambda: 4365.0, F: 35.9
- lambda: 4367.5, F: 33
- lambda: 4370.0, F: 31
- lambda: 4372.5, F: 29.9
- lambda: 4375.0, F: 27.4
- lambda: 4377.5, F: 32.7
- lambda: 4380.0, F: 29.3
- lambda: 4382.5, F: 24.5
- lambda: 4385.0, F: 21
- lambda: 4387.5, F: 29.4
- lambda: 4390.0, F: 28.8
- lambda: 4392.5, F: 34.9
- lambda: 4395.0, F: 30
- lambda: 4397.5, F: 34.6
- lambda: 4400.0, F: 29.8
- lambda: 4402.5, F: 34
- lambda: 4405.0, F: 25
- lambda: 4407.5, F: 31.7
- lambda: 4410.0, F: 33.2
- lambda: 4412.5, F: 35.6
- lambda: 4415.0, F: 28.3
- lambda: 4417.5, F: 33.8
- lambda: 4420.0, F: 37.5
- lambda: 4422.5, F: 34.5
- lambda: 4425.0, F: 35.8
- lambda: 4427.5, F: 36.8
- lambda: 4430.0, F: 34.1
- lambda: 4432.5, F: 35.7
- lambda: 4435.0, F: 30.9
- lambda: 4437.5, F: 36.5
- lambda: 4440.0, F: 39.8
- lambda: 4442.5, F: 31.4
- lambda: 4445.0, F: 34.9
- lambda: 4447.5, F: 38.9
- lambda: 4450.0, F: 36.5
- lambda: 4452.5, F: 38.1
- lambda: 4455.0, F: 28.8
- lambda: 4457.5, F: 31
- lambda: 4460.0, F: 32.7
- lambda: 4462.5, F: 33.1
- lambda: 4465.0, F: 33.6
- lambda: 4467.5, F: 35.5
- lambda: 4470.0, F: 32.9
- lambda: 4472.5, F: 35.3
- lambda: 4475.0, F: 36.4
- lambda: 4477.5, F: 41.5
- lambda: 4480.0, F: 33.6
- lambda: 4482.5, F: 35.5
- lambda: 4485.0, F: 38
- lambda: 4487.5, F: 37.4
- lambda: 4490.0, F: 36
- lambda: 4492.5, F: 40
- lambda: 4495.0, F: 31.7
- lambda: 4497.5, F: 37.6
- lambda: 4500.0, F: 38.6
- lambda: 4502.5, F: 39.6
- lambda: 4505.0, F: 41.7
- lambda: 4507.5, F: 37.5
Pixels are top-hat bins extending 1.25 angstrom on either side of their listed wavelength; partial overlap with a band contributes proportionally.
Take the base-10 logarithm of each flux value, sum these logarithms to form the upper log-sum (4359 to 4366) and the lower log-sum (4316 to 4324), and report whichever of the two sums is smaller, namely 4.56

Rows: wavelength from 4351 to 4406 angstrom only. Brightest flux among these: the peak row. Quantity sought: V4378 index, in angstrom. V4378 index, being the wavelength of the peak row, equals 4362.5 angstrom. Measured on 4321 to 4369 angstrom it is 4362.5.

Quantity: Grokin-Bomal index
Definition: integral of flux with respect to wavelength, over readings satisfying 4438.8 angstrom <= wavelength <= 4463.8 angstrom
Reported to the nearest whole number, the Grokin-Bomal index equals 863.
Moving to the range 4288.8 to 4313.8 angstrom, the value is 530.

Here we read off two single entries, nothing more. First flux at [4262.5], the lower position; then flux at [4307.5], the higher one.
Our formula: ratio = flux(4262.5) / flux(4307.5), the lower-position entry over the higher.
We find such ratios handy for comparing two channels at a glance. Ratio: 1.52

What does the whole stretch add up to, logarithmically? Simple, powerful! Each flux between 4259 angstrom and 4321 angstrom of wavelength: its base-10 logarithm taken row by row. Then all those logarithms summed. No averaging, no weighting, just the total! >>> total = 34.9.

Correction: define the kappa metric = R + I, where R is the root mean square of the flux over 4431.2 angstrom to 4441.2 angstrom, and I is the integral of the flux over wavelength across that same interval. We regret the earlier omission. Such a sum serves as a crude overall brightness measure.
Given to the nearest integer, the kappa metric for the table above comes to 393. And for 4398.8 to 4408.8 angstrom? 332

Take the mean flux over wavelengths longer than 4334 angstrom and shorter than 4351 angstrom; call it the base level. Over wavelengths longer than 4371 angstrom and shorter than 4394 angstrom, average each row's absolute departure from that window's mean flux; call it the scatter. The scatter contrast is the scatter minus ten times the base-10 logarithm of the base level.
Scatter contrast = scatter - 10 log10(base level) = -11.9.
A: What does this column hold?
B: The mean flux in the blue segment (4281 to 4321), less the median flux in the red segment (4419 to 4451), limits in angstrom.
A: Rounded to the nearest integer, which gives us -11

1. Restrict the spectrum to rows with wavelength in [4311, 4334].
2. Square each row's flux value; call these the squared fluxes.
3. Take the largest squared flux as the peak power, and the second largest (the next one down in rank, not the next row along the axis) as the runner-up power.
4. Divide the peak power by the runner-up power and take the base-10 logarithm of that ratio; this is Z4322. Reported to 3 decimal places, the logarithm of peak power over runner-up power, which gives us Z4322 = 0.068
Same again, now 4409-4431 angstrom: 0.016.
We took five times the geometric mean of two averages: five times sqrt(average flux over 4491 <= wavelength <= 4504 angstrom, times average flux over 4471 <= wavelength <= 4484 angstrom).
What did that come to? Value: 185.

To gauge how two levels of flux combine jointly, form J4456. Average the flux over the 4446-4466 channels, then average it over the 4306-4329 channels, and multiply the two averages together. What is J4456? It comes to 903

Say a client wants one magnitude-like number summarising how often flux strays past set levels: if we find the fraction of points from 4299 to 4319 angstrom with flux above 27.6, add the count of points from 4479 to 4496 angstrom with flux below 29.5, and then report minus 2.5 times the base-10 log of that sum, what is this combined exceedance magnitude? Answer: 1.5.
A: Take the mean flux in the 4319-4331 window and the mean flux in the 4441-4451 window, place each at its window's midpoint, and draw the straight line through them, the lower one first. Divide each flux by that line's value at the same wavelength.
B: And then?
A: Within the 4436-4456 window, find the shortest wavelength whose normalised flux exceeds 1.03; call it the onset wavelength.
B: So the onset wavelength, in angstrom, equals 4437.5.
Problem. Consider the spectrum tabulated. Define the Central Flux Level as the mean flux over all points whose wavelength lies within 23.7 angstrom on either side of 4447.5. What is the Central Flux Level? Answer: 35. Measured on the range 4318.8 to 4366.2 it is 31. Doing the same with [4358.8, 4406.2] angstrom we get 31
